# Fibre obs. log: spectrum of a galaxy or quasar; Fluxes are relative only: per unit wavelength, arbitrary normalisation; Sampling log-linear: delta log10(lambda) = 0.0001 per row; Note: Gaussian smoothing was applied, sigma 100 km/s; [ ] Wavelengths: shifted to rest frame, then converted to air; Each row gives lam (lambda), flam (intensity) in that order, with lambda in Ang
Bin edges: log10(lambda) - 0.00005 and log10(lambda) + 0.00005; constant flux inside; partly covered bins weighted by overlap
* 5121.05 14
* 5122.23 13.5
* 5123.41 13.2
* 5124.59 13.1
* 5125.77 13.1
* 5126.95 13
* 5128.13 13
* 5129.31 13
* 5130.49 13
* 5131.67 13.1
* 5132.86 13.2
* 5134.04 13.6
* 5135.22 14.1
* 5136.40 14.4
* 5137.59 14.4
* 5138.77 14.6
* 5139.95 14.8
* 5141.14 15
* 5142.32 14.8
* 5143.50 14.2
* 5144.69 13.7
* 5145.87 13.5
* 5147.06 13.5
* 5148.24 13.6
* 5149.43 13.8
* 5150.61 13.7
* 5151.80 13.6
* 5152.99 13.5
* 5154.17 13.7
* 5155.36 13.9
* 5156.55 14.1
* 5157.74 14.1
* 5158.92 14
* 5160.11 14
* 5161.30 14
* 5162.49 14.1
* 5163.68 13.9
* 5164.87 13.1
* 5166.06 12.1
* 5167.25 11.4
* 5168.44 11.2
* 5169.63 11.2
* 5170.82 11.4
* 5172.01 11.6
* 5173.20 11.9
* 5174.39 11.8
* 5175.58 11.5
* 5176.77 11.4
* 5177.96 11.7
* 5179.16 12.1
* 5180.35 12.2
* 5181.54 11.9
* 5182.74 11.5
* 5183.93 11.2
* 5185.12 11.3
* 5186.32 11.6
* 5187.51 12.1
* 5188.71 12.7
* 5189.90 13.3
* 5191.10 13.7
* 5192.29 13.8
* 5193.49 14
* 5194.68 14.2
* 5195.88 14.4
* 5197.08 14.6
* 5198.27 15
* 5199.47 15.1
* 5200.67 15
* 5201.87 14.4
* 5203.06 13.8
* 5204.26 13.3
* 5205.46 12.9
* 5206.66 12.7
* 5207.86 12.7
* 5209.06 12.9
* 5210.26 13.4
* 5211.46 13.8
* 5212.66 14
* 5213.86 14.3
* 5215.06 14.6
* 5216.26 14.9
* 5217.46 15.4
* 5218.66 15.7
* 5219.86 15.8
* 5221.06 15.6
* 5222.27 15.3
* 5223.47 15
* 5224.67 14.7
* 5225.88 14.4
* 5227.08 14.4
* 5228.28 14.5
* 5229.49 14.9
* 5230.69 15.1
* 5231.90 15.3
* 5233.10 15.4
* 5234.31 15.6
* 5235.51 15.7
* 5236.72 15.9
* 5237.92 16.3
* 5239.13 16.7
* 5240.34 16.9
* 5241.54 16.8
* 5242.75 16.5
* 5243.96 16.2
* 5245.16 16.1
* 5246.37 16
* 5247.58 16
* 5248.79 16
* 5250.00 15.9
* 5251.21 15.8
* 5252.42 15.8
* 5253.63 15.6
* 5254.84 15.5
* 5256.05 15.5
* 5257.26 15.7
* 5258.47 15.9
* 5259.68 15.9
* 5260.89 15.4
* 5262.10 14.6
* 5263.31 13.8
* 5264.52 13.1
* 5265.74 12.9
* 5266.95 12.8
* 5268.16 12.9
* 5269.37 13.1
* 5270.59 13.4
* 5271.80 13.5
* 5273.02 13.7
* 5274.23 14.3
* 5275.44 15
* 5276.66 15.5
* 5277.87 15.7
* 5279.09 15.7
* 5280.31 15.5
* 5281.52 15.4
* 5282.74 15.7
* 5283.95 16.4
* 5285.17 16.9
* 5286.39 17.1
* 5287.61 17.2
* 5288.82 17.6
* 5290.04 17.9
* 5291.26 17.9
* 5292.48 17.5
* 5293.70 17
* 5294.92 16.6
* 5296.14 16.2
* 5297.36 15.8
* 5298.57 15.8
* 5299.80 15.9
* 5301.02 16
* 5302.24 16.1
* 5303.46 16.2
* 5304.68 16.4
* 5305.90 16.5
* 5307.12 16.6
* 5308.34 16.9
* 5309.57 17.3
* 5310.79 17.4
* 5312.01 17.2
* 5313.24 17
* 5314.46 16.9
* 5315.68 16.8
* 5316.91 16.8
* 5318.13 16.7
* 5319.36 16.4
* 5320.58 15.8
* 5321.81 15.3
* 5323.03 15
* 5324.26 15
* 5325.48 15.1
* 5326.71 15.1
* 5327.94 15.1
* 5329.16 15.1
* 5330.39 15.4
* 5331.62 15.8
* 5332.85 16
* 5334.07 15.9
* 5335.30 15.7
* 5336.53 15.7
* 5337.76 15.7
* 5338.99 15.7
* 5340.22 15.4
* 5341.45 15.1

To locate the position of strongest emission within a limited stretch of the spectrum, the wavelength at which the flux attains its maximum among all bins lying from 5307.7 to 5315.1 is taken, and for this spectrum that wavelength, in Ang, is 5310.79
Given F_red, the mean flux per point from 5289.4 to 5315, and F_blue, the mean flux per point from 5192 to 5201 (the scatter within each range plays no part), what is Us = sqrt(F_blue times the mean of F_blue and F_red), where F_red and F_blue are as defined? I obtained 15.1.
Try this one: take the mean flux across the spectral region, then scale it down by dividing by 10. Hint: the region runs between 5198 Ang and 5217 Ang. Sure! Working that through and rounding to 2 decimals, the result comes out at 1.39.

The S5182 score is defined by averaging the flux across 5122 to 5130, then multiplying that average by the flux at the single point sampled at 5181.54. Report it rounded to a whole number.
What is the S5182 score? 156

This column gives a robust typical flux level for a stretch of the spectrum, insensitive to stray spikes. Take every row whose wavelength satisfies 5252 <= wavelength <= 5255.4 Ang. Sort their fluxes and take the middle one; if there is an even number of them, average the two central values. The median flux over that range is 15.6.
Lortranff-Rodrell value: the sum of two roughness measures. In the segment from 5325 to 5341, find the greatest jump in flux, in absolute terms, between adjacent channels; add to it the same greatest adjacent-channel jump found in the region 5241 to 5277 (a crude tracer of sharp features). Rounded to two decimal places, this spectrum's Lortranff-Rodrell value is 1.20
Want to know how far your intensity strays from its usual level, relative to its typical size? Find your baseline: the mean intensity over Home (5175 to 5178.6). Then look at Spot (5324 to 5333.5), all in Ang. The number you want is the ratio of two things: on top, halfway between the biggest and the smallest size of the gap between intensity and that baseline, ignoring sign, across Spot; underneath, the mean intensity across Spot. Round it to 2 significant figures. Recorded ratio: 0.26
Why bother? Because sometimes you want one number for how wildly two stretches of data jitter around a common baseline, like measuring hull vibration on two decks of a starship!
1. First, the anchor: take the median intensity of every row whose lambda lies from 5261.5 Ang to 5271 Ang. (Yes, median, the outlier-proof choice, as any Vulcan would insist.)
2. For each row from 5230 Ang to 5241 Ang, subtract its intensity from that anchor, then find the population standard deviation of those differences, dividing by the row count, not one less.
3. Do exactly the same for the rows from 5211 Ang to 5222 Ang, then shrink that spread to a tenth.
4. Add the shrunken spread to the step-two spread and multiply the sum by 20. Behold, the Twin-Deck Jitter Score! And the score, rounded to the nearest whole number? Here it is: 13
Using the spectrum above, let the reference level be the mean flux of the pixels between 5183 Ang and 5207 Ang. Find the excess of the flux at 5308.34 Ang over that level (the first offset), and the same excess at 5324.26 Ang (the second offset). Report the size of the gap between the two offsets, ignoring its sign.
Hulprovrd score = 1.9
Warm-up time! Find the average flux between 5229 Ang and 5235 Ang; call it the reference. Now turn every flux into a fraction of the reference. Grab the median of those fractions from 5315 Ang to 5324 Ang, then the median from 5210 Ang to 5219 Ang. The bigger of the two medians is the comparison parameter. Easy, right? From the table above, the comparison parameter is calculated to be 1.07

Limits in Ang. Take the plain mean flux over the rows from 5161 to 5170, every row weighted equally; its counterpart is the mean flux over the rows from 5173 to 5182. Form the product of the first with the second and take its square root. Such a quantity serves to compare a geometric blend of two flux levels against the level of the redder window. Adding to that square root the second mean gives 24.0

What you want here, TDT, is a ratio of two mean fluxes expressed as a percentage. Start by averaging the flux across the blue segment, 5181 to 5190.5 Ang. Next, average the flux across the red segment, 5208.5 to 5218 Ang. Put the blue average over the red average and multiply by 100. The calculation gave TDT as 84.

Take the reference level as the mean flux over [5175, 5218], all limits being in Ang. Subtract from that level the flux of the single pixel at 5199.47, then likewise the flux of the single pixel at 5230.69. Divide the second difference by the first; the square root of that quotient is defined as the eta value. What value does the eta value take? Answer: 1.0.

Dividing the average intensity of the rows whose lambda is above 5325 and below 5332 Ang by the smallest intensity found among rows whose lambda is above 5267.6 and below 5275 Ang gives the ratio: 1.18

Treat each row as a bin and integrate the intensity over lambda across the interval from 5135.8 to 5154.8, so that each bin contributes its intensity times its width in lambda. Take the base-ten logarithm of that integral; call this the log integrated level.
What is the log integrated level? 2.43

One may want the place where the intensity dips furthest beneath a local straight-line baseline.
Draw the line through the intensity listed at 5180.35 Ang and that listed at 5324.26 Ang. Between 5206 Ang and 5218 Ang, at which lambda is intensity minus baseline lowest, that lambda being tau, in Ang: 5207.86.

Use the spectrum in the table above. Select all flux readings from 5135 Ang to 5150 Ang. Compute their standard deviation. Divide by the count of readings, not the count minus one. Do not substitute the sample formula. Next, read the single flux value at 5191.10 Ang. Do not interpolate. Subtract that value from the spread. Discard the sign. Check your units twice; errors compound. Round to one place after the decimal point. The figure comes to 13.2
